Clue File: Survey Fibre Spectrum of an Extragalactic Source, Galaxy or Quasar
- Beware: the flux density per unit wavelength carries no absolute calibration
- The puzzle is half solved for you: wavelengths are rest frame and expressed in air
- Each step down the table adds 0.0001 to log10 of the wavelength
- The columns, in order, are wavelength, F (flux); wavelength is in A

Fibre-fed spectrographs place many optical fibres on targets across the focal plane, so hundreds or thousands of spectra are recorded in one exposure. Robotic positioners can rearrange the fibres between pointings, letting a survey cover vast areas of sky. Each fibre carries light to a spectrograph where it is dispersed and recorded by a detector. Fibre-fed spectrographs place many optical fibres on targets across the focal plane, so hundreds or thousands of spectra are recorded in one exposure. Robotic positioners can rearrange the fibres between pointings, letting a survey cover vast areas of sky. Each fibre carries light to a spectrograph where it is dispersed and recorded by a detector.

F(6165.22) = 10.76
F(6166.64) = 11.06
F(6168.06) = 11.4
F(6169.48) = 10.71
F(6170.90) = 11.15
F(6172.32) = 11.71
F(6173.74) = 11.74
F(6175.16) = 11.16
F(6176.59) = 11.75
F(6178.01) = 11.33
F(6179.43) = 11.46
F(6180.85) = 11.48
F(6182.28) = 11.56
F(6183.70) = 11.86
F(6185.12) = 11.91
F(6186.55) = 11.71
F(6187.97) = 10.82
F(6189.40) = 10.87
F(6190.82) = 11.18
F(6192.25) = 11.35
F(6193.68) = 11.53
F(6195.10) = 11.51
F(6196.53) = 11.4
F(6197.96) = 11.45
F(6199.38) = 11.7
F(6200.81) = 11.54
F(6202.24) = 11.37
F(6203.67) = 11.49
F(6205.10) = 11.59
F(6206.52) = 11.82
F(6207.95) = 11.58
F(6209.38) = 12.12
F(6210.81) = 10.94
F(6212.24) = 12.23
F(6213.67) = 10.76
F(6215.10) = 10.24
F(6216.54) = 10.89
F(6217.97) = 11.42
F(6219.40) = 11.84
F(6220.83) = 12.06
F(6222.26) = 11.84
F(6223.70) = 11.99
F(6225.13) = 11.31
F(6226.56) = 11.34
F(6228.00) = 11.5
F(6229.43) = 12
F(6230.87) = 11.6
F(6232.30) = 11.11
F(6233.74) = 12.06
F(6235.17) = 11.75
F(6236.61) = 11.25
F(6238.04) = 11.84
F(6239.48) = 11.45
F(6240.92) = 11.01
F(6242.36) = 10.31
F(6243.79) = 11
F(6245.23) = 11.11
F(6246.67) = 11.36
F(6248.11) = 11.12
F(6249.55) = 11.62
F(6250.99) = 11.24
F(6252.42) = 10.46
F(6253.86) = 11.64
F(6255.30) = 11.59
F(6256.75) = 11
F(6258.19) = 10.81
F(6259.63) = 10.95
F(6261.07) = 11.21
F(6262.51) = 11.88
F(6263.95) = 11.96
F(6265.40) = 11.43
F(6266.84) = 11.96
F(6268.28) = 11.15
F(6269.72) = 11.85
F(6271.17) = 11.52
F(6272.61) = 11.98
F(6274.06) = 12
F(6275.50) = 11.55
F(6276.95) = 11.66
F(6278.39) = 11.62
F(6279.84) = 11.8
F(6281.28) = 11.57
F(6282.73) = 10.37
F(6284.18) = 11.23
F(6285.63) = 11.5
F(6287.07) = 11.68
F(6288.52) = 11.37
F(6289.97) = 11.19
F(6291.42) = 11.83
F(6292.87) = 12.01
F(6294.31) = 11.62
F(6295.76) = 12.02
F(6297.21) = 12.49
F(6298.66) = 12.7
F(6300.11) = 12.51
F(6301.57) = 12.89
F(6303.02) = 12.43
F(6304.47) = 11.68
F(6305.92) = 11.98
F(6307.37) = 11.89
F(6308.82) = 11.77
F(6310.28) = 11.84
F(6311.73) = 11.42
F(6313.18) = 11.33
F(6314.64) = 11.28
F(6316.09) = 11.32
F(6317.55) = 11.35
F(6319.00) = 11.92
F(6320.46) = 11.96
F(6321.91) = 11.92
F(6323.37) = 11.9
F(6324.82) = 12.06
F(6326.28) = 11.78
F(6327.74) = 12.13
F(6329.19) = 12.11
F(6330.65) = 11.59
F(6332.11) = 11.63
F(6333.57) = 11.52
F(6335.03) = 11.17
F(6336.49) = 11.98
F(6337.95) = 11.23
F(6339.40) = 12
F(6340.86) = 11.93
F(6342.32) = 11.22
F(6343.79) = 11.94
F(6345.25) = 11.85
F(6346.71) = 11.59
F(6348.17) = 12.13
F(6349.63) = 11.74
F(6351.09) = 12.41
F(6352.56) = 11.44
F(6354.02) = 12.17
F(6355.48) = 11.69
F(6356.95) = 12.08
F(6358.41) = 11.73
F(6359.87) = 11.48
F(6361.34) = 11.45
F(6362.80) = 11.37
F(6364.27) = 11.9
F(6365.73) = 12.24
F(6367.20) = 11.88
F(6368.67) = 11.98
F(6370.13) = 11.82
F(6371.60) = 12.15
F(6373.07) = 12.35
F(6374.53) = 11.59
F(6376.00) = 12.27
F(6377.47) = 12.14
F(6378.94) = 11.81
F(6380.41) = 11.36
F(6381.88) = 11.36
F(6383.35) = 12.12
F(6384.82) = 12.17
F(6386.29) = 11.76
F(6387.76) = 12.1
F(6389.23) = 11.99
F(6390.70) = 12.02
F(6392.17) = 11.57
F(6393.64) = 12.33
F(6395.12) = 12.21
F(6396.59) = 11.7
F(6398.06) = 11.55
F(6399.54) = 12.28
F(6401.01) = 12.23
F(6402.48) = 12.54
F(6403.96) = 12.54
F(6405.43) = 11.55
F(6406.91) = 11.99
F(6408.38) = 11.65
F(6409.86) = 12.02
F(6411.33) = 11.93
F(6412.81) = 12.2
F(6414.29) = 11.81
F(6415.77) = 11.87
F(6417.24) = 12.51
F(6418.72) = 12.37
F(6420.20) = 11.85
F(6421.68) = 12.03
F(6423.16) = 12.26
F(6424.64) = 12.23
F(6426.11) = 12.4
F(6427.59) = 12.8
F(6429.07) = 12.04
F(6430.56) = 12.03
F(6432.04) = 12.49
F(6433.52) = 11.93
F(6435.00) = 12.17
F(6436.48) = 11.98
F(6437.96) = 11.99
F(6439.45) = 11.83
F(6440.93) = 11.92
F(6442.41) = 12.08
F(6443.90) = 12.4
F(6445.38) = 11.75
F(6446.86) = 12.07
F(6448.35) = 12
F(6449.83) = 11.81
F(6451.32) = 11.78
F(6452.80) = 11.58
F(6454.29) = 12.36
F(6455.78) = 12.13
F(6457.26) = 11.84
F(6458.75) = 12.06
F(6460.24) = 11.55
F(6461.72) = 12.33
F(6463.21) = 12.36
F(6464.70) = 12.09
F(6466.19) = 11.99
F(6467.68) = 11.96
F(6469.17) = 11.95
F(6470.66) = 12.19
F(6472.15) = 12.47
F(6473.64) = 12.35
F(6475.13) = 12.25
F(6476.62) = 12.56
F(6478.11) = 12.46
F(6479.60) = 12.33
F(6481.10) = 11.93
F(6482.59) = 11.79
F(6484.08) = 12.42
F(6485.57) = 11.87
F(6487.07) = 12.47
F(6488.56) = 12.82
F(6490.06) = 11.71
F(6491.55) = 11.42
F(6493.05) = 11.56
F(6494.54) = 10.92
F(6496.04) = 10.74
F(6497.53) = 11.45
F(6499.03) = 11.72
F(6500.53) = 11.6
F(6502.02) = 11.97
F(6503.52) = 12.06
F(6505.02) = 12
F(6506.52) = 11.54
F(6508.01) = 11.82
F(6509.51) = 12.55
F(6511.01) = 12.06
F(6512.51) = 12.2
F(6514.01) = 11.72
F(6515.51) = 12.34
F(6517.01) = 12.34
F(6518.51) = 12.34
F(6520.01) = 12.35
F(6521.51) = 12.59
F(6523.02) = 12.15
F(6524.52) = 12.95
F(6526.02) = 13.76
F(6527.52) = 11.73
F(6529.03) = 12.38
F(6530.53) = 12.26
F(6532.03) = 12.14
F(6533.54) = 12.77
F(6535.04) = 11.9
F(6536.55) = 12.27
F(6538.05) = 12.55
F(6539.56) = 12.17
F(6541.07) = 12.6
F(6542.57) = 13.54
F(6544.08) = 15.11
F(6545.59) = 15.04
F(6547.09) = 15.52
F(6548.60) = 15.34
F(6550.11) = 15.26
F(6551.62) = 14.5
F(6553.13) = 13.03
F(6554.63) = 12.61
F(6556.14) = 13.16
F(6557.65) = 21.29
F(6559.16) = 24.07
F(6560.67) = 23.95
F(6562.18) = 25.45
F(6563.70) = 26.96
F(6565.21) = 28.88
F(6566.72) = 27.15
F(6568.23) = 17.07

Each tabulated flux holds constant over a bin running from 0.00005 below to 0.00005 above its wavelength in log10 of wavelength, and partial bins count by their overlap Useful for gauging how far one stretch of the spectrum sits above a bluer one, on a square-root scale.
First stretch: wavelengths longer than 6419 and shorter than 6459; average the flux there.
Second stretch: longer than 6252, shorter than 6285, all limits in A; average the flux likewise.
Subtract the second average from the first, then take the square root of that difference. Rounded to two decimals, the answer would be 0.79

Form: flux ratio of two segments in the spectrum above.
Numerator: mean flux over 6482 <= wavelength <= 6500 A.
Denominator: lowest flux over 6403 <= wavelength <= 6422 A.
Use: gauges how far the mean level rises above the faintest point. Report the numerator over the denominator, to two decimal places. 1.02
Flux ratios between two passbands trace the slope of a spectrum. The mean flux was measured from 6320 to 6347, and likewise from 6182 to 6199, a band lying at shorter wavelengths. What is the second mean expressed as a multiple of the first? 0.972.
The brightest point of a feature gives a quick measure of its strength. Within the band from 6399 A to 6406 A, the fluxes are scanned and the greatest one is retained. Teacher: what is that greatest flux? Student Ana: 12.54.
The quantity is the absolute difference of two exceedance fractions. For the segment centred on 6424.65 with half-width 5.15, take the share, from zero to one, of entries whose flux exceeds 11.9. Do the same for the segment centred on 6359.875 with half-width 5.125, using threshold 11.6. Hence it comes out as 0.29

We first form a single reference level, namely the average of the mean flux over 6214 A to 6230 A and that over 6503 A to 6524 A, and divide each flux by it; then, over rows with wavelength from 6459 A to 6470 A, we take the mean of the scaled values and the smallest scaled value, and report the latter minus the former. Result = -0.041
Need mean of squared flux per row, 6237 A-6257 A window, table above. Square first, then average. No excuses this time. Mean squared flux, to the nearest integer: 126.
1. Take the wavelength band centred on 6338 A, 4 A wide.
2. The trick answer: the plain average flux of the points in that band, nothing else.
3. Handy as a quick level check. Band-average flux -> 11.74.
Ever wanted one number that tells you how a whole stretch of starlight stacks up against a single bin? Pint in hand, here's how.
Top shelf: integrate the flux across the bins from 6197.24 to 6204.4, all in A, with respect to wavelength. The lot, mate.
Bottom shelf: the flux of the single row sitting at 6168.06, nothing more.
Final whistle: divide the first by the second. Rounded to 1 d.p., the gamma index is 7.2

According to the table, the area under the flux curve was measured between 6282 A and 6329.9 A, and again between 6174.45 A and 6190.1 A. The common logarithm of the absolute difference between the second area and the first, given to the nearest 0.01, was 2.59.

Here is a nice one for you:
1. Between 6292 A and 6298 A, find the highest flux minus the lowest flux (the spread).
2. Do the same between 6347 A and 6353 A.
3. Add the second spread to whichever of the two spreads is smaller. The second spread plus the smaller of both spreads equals 1.84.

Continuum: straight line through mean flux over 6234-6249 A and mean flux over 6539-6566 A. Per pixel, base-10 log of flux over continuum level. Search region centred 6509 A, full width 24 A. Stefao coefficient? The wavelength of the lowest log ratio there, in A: 6506.52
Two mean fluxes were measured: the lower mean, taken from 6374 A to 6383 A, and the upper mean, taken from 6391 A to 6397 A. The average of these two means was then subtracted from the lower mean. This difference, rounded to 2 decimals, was -0.10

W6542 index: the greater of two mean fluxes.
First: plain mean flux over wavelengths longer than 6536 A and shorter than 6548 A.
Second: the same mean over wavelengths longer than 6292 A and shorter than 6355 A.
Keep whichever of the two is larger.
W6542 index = 13.6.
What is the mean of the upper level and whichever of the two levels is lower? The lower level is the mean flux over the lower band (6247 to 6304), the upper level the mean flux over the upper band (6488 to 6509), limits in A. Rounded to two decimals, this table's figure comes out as 11.65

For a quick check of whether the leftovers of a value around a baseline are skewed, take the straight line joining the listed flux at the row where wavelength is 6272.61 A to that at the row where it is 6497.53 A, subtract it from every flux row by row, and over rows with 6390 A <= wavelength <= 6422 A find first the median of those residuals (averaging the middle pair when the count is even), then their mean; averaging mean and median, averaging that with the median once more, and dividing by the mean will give 1.0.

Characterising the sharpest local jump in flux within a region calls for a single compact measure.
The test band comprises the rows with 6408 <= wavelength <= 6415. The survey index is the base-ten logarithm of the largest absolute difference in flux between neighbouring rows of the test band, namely -0.41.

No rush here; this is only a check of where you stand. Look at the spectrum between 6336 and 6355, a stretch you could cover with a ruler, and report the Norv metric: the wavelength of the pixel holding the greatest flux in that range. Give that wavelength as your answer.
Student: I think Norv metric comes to 6351.09 A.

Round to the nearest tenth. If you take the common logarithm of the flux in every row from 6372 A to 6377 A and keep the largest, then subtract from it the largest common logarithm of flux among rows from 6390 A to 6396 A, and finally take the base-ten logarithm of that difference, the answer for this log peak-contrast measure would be -3.2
